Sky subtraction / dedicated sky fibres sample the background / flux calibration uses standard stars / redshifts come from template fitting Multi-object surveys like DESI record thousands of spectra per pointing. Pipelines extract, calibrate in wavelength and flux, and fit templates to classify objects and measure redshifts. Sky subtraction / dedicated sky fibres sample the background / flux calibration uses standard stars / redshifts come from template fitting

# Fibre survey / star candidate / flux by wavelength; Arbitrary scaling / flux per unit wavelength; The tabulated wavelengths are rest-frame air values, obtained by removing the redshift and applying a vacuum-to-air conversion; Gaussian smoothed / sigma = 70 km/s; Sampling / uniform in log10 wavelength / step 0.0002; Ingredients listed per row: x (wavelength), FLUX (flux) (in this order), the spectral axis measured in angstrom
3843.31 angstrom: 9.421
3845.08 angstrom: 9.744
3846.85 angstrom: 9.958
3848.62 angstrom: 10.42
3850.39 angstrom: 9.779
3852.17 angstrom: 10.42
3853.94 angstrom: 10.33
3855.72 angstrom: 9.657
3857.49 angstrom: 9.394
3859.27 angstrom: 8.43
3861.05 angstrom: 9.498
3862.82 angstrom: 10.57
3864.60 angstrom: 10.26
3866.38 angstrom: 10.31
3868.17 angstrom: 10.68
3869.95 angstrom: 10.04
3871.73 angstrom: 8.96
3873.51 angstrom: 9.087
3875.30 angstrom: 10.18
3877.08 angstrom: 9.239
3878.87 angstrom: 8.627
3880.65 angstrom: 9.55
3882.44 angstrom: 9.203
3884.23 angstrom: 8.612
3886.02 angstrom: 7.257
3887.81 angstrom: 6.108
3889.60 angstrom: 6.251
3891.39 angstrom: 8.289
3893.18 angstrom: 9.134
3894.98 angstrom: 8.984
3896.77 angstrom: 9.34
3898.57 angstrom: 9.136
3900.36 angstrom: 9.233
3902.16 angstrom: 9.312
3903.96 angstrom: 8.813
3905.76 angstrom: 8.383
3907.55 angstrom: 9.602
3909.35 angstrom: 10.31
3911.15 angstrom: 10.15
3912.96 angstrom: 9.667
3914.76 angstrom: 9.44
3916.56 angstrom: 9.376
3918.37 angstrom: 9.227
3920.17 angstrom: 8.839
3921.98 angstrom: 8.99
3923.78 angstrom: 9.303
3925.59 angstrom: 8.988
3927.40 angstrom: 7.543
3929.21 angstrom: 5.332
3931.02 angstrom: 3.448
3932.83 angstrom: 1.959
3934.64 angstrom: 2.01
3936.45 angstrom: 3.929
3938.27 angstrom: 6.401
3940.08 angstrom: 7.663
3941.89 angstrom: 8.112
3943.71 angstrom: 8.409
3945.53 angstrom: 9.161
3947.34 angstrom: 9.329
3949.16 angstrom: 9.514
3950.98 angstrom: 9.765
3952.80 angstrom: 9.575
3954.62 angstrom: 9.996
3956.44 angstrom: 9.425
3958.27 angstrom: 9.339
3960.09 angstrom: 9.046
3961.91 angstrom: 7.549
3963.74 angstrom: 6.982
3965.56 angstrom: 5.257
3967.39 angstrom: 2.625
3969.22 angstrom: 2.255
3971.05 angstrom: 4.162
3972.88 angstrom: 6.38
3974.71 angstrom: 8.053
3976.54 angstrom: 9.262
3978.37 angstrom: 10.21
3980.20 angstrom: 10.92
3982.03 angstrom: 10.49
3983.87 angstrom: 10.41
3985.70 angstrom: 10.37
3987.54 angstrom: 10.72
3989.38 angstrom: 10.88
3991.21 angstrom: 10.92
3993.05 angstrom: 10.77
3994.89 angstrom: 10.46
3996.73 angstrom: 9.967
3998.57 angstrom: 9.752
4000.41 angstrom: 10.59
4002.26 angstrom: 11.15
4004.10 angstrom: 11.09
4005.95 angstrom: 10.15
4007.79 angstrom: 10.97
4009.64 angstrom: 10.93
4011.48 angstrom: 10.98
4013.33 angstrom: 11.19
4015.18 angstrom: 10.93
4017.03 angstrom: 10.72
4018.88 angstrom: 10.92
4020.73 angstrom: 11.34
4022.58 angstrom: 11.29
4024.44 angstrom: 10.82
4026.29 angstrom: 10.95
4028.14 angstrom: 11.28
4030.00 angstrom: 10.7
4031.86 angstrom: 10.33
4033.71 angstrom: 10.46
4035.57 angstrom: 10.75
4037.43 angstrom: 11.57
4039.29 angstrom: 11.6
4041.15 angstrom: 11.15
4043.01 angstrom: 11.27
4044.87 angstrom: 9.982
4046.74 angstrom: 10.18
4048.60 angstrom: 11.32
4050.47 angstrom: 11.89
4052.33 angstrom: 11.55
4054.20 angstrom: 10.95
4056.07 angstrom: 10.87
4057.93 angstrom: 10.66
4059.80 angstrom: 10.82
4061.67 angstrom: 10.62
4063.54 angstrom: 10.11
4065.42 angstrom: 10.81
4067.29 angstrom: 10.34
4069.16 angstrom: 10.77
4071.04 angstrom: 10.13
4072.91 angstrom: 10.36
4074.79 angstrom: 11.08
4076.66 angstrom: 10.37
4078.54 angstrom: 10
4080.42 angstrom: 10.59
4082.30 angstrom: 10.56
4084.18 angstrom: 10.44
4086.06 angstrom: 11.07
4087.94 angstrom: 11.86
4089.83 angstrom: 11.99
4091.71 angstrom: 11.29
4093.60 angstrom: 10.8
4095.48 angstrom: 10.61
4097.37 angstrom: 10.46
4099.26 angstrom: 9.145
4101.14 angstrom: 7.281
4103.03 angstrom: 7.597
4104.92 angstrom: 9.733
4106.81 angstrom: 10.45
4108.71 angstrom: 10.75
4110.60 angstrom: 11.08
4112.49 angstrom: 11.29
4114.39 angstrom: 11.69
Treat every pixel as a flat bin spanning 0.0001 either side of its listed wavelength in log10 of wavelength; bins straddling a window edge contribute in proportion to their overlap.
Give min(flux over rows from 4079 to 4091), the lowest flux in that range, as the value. 10.44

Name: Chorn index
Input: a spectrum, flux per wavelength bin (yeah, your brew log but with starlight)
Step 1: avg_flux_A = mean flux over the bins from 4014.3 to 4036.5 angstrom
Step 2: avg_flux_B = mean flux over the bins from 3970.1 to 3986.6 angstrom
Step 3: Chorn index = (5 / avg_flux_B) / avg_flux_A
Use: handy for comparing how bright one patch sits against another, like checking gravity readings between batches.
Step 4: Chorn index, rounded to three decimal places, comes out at 0.052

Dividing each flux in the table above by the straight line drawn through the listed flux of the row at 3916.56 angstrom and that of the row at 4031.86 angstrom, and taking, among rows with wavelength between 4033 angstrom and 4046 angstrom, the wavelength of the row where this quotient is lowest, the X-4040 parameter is 4044.87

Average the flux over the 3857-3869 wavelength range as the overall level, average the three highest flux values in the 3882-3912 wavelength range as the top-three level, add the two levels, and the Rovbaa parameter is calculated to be 19.9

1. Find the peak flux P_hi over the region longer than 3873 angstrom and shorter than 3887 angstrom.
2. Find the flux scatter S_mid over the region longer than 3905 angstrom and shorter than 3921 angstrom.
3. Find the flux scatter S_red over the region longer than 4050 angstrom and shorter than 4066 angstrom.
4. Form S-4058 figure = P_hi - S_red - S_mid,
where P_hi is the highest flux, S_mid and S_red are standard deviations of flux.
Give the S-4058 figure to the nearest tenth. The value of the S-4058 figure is 9.1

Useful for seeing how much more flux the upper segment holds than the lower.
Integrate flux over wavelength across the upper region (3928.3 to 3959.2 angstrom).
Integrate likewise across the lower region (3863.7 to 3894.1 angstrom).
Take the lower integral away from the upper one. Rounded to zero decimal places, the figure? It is -47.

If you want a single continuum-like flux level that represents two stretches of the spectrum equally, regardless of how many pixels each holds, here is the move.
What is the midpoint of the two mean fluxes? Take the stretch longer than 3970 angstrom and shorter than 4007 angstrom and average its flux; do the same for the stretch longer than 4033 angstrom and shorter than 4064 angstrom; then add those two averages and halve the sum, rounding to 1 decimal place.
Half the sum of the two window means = 10.4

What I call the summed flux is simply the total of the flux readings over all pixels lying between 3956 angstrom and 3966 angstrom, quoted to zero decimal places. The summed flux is 48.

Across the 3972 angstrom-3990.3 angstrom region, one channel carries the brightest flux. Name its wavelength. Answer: 3980.20 angstrom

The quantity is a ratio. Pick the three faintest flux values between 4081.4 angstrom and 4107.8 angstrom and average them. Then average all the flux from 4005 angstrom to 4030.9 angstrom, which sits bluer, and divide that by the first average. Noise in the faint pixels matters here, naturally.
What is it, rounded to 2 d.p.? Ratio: 1.37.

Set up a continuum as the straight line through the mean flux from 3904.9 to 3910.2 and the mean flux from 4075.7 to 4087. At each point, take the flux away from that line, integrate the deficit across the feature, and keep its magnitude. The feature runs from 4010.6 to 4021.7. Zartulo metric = 10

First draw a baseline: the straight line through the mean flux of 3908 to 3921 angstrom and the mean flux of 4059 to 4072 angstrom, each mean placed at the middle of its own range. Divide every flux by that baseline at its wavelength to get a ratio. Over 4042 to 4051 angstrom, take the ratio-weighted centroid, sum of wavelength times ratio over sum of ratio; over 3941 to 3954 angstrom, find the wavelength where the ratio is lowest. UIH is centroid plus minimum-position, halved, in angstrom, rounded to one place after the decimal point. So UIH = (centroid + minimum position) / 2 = 3994.4 angstrom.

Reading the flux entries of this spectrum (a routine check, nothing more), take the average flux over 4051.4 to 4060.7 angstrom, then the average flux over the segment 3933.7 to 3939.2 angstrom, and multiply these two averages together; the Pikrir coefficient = 45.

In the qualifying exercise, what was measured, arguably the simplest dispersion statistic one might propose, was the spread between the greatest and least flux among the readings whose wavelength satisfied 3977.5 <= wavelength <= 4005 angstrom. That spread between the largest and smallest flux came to 1.4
